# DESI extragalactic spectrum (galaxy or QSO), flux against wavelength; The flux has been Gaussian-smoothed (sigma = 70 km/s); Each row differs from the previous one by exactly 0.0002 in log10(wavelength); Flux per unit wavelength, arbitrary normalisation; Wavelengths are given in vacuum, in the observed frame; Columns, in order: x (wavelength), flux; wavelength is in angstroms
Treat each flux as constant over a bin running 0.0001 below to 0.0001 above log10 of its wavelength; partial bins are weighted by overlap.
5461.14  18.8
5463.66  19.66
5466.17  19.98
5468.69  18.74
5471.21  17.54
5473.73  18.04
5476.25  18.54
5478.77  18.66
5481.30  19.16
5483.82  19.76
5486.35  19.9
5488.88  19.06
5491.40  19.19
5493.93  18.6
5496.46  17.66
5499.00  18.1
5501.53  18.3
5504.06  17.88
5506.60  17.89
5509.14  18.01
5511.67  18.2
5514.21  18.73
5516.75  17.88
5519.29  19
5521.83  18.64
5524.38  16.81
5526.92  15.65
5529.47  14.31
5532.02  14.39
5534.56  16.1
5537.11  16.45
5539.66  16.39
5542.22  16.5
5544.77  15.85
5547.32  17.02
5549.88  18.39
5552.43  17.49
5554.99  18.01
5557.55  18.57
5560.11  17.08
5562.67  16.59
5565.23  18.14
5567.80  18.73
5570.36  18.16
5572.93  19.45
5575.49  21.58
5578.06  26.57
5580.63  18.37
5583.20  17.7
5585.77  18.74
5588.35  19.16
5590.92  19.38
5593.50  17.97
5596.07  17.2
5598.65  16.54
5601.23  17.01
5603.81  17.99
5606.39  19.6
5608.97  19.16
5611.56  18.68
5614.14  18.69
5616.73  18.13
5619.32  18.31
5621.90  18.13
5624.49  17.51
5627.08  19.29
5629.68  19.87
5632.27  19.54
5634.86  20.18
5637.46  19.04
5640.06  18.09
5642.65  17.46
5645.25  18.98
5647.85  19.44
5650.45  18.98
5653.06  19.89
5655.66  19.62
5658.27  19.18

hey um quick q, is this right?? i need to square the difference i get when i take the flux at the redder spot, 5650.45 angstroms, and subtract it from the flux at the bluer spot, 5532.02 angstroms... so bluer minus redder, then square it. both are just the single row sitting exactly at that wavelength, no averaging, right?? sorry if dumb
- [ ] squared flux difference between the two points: 21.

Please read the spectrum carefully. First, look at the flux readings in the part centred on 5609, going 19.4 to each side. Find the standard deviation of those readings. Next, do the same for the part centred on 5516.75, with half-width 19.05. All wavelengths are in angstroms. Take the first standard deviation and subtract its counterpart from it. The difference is -0.6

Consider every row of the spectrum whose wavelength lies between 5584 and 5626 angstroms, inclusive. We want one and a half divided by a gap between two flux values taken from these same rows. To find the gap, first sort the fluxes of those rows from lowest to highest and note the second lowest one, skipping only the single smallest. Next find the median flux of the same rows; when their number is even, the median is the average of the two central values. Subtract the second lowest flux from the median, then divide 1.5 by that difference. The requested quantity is 1.2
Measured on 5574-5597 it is 1.4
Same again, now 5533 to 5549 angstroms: 4.7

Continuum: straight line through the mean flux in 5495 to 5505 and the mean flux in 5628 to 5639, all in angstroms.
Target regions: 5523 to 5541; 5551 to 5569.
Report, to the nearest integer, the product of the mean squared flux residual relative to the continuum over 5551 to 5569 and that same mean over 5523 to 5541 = 11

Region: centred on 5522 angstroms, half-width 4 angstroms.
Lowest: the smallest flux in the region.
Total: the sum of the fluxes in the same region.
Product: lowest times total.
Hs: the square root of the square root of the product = 5.50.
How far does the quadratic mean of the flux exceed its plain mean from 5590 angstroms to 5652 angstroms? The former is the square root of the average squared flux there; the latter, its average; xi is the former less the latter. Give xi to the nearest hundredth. 0.02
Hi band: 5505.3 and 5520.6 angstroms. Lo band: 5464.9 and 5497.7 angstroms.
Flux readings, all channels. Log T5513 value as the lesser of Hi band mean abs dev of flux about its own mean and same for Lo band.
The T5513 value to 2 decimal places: 0.39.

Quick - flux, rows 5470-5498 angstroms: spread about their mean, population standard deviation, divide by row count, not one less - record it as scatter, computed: 0.74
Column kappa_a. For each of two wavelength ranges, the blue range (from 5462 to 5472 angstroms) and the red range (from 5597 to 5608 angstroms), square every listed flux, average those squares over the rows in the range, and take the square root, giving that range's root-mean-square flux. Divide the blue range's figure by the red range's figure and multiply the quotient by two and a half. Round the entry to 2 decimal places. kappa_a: 2.67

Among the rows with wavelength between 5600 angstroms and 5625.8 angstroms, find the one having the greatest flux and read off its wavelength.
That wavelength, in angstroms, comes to 5606.39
